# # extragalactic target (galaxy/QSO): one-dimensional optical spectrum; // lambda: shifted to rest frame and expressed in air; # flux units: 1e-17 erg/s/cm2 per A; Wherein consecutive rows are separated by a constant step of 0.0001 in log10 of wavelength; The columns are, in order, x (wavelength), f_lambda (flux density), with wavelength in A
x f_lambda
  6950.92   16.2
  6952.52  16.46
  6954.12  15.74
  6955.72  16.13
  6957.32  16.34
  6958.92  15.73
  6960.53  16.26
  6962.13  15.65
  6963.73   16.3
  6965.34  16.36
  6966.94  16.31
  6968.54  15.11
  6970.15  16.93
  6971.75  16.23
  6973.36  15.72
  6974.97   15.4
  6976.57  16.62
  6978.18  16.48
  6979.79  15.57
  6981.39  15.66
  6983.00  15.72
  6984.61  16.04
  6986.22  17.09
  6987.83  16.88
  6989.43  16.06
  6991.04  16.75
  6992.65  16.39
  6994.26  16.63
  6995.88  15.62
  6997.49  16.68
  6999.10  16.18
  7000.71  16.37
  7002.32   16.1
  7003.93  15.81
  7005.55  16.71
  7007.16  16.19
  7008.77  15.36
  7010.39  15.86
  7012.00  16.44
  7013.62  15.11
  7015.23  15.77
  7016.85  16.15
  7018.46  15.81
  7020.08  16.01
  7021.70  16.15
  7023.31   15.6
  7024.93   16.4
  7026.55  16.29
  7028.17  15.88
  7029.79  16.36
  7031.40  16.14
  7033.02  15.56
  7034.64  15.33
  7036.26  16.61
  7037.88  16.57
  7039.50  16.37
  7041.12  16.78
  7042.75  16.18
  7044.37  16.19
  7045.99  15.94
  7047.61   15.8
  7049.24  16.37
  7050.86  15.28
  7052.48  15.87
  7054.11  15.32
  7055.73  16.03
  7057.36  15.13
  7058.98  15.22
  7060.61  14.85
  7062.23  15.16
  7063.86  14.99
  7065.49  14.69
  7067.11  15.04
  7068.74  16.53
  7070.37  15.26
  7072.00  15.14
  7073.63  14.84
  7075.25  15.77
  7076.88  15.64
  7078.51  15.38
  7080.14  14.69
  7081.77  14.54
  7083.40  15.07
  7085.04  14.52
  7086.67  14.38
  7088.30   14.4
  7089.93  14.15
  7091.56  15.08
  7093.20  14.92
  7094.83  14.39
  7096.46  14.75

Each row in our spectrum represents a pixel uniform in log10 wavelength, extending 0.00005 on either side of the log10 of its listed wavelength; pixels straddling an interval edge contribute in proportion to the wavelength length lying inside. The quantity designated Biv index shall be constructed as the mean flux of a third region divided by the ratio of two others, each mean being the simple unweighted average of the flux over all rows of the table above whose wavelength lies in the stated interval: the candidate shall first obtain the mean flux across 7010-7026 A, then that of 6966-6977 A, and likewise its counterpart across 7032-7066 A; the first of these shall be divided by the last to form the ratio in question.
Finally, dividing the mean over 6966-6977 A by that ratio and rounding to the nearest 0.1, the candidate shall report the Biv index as 15.8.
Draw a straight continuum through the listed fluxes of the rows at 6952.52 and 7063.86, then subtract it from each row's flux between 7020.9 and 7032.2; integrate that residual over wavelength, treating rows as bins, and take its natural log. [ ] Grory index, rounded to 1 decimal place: 2.0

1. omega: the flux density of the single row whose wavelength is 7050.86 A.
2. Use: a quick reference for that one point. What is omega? 15.28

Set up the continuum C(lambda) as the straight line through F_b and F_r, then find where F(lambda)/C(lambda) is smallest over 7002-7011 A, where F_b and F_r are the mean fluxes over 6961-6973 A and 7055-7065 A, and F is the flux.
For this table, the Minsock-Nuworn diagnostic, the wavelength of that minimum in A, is 7008.77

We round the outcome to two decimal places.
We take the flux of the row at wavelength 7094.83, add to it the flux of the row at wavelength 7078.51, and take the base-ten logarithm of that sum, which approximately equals 1.47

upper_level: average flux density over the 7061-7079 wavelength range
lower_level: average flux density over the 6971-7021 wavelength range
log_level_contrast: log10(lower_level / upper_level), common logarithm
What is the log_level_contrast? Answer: 0.022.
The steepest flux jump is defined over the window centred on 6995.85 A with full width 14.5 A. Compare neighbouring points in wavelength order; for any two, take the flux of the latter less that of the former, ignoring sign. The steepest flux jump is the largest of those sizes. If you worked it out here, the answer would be 1.1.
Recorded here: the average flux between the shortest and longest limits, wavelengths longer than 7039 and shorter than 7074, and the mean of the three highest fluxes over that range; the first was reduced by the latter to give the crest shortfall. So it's -0.97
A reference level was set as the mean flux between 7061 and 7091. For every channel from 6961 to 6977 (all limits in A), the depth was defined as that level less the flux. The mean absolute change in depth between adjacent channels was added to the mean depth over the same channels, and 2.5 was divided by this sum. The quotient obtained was -8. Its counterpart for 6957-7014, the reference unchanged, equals -5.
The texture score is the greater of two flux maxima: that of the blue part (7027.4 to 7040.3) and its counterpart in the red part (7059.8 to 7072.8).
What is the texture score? 16.6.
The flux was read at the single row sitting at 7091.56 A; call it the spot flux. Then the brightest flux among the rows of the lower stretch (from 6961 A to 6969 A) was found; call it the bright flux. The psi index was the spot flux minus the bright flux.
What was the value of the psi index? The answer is -1.3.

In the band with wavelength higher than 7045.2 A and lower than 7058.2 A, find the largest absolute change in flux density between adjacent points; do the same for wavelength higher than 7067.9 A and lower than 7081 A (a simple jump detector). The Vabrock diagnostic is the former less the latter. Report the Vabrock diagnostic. -0.18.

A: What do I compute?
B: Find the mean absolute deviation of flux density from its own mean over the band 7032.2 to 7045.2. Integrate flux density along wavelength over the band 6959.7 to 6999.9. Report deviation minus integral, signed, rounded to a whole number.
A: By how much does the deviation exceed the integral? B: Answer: -650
